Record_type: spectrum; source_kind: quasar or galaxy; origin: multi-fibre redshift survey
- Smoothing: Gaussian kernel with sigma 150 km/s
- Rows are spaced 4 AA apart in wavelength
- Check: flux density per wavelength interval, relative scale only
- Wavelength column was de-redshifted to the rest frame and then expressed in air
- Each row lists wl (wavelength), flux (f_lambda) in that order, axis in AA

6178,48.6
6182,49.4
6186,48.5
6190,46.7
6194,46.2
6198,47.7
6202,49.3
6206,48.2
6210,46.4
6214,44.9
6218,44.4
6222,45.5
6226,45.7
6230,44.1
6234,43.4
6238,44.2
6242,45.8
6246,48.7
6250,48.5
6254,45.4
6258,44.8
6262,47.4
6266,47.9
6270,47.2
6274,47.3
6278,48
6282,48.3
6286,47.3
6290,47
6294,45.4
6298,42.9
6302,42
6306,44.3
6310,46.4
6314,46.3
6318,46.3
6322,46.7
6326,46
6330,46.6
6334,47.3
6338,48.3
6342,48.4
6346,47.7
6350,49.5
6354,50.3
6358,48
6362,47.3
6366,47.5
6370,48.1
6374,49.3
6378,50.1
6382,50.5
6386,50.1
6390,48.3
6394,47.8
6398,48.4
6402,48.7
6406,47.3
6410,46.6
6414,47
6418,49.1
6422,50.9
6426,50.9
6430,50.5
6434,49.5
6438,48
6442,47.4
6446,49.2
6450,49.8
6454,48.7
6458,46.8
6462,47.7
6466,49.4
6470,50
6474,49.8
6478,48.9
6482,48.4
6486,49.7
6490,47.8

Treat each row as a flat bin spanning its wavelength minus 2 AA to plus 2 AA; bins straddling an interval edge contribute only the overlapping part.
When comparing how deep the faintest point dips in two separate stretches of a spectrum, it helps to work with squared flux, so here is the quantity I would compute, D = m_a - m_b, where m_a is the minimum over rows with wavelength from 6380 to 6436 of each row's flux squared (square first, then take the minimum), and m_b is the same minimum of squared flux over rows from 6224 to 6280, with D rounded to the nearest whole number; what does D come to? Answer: 288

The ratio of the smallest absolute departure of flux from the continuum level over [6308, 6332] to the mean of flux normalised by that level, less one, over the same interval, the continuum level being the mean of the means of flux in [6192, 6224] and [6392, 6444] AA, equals -35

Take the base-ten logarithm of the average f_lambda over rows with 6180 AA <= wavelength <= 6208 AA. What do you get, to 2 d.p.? 1.68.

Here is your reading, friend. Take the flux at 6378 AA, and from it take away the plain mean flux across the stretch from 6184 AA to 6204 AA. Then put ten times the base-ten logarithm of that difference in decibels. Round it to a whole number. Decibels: 4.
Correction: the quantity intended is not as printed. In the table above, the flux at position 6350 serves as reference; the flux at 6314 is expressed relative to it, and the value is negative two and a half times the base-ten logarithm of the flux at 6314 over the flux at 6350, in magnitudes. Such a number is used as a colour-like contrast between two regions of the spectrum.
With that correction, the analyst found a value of 0.073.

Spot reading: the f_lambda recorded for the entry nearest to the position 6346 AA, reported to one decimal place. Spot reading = 47.7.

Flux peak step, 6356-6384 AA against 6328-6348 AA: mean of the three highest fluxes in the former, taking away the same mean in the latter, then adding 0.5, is 2.3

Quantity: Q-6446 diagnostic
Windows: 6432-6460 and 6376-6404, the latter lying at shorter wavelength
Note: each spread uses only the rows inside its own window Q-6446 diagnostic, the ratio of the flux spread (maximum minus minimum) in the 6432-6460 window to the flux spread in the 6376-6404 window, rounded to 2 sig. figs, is 1.1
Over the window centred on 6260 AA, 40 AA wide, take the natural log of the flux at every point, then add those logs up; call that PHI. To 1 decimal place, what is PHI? 38.5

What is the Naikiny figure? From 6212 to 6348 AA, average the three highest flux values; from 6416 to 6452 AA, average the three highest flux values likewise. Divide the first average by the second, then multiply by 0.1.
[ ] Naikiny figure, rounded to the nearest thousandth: 0.096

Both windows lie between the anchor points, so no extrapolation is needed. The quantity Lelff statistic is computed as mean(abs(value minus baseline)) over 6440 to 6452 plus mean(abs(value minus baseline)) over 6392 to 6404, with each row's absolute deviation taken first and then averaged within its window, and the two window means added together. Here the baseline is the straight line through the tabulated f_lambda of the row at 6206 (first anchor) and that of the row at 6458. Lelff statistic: 3.10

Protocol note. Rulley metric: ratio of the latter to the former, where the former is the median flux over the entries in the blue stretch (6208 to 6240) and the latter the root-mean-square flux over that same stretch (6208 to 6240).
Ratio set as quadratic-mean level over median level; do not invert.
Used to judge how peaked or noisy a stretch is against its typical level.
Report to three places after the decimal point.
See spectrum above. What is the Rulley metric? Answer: 1.004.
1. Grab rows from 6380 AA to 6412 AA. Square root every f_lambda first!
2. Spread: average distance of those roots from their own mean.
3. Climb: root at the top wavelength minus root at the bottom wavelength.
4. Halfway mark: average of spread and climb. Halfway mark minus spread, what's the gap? -0.175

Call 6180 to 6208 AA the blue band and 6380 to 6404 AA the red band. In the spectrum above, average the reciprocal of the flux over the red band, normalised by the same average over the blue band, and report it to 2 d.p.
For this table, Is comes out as 0.98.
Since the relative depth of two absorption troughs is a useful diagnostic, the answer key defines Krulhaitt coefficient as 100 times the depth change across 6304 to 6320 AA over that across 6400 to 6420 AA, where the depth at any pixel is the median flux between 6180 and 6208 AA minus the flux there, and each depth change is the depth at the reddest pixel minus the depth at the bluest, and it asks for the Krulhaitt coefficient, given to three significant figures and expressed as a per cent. 500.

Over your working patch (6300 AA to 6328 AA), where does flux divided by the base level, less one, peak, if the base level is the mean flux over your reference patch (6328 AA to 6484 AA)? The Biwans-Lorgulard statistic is 6322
